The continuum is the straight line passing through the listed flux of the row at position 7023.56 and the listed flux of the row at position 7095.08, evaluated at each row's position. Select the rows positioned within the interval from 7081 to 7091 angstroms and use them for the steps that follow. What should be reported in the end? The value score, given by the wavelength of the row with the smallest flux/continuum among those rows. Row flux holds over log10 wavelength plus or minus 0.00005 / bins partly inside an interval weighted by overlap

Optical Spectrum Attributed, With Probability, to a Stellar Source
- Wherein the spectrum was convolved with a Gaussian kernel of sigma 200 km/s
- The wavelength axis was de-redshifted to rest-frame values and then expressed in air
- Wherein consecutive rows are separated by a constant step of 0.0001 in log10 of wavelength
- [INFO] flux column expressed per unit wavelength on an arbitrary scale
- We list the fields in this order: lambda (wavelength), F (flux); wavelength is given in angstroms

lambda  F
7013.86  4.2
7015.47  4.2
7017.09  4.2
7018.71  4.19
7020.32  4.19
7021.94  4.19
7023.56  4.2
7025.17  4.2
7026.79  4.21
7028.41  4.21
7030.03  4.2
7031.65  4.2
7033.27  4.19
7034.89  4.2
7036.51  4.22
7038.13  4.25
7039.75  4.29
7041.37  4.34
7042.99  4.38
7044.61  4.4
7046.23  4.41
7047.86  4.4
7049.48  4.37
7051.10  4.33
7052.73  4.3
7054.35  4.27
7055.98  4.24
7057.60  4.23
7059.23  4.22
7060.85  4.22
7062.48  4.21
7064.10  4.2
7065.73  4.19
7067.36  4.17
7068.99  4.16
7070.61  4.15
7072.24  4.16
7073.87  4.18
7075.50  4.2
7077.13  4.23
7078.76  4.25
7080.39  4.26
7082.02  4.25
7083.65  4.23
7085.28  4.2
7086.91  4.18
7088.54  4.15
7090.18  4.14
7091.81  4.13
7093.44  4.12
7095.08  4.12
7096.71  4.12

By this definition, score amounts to 7090.18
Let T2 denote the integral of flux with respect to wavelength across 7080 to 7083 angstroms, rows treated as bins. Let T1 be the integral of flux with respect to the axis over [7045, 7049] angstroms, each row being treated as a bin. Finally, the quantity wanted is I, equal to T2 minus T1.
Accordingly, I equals -5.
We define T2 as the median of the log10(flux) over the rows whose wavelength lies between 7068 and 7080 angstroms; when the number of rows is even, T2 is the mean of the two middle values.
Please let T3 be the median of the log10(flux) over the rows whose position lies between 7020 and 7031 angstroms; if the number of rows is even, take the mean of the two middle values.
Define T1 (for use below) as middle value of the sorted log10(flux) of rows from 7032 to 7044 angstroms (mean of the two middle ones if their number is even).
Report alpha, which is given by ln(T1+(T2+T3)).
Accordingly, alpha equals 0.627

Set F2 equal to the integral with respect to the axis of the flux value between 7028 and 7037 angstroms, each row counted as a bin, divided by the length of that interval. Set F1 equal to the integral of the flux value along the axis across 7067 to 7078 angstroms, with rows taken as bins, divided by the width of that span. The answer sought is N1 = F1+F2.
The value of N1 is 8.38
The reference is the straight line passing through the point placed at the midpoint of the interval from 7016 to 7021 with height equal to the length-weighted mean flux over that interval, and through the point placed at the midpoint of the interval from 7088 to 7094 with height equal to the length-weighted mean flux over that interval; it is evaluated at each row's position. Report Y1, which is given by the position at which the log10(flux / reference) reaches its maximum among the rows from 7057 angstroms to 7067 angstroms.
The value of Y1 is 7057.60 angstroms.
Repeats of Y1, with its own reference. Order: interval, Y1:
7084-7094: 7085.28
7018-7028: 7026.79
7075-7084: 7080.39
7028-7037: 7036.51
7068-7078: 7077.13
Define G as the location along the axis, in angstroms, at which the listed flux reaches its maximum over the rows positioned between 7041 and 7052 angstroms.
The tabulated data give 7046.23 angstroms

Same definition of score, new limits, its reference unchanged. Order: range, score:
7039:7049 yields 7039.75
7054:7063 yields 7062.48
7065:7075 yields 7070.61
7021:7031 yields 7021.94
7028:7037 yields 7033.27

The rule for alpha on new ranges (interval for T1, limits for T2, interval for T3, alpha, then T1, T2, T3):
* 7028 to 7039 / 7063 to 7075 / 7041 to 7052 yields 0.634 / 0.6232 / 0.6201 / 0.641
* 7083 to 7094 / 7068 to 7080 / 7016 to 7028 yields 0.622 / 0.6180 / 0.6212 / 0.623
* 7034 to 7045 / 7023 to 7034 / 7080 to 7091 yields 0.631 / 0.6325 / 0.6232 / 0.623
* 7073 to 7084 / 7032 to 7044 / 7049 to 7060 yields 0.634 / 0.6263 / 0.6284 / 0.630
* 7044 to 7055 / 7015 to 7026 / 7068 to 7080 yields 0.634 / 0.6405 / 0.6232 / 0.621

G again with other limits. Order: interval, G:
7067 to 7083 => 7080.39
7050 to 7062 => 7051.10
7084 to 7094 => 7085.28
